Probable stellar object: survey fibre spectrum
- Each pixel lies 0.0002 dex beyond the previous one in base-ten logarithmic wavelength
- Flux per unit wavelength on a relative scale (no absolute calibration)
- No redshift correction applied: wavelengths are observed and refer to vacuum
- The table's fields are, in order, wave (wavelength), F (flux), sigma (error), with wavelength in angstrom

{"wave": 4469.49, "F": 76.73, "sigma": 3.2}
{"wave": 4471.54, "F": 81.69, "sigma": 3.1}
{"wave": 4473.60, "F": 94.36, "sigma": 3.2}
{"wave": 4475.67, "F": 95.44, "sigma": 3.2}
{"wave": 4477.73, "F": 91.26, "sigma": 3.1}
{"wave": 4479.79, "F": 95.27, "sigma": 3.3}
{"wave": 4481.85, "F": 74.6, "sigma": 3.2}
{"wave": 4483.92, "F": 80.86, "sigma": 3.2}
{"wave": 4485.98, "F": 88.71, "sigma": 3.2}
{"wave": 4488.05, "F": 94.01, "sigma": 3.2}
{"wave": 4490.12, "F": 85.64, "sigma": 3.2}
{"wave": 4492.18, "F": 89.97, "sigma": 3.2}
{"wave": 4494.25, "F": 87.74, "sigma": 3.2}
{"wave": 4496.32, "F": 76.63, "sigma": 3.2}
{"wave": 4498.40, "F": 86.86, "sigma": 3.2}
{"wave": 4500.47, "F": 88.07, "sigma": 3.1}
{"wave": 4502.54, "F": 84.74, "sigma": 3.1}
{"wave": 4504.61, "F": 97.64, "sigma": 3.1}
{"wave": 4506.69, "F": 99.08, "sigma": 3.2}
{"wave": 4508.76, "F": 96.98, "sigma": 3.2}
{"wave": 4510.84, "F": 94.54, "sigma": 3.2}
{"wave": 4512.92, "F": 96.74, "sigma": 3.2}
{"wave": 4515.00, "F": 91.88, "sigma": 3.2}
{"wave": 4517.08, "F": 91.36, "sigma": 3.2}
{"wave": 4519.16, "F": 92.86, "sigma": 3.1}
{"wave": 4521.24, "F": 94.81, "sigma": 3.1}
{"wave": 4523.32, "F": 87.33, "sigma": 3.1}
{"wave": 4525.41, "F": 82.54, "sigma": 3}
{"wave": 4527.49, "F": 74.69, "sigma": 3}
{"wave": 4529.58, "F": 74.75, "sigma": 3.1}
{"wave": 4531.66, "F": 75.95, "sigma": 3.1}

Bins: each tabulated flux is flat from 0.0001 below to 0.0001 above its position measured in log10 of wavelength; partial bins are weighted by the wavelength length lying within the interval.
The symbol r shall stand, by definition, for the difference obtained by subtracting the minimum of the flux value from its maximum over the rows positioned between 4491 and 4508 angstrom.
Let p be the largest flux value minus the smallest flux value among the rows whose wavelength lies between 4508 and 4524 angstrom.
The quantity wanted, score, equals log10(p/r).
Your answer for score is -0.37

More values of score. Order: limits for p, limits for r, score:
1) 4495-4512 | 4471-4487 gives 0.03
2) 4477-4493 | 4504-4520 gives 0.43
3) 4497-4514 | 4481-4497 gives -0.13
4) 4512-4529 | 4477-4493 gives 0.03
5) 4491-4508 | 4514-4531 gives 0.05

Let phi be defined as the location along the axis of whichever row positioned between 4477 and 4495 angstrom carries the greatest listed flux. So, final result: 4479.79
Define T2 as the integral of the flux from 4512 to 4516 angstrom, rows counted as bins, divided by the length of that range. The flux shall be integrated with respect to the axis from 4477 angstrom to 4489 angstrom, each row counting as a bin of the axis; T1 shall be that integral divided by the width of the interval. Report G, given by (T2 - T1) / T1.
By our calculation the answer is 0.08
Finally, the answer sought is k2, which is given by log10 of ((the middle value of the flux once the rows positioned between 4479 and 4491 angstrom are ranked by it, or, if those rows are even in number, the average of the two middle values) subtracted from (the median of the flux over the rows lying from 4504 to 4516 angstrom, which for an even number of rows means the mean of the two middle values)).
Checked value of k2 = 0.99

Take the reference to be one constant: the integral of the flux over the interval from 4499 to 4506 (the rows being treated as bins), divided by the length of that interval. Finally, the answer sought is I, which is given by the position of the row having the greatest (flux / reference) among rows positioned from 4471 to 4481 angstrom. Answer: 4475.67 angstrom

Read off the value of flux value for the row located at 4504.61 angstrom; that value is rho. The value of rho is 97.64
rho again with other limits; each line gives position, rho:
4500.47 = 88.07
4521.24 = 94.81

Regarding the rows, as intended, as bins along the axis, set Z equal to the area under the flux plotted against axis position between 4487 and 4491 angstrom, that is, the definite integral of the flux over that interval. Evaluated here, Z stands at 359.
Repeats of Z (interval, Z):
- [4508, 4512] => 382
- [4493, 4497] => 332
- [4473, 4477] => 378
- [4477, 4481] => 371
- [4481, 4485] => 312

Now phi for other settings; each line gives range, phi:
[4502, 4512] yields 4506.69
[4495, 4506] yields 4504.61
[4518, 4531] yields 4521.24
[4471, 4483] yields 4475.67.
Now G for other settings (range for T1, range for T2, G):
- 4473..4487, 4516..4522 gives 0.05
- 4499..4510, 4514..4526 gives -0.03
